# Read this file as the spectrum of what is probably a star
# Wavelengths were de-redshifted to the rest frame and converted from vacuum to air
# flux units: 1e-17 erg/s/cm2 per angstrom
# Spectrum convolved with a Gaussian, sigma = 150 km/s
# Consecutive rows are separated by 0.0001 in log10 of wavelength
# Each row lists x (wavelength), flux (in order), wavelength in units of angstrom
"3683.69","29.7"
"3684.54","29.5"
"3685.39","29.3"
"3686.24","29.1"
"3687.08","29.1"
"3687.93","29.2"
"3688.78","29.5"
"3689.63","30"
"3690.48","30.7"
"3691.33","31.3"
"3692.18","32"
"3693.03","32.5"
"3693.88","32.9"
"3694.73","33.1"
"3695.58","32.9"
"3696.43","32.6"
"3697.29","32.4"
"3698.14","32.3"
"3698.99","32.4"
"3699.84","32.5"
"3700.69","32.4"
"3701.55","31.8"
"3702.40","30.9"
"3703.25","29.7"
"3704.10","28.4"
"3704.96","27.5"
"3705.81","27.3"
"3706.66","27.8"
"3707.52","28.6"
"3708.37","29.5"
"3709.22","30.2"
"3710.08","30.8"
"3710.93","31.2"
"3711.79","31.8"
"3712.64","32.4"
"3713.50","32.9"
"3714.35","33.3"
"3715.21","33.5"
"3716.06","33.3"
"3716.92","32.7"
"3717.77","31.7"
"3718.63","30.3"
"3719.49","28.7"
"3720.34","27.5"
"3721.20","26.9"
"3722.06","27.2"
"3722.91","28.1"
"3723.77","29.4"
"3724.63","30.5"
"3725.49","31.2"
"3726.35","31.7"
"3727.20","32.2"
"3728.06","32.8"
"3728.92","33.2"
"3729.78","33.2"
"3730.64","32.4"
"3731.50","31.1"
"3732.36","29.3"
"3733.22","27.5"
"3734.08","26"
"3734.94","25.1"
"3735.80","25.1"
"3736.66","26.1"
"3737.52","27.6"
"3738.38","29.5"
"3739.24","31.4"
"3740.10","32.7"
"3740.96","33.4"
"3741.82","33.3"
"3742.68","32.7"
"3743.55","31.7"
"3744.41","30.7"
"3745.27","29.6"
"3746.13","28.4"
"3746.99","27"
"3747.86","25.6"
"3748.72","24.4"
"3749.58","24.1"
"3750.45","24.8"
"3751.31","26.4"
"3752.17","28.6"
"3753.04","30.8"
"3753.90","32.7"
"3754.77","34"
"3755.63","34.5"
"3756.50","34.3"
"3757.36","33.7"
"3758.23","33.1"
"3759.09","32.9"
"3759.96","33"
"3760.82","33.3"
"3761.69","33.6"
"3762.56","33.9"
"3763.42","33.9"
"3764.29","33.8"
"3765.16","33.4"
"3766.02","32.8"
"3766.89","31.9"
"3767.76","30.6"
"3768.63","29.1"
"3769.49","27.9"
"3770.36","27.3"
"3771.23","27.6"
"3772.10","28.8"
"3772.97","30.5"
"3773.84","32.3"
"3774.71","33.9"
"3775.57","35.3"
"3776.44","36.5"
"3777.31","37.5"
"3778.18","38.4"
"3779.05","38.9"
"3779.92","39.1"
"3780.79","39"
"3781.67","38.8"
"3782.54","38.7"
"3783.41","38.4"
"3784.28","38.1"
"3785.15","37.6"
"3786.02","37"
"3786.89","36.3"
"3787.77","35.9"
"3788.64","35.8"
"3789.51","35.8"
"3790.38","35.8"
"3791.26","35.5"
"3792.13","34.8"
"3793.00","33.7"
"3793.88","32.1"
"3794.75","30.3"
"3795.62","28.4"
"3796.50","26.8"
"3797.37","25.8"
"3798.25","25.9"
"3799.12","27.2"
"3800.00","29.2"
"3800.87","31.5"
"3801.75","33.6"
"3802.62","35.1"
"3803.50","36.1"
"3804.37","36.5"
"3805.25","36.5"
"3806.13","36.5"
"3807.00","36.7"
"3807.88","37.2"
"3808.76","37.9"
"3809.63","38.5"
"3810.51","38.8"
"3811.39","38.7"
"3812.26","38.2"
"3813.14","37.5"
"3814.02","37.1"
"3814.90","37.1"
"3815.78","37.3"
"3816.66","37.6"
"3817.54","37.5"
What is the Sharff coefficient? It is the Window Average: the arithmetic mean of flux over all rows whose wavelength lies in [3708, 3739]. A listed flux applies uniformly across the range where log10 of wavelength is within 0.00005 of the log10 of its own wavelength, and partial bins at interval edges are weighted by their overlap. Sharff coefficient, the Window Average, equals 30.2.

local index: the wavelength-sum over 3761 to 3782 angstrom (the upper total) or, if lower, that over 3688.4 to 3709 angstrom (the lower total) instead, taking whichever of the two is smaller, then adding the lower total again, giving 1482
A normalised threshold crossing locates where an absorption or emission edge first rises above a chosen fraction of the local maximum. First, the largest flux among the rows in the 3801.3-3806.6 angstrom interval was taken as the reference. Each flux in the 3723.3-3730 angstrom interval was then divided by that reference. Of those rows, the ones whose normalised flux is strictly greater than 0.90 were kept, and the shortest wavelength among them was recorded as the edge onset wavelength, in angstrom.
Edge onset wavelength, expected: 3728.92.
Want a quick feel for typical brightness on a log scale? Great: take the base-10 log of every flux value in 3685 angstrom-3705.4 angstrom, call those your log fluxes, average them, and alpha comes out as 1.49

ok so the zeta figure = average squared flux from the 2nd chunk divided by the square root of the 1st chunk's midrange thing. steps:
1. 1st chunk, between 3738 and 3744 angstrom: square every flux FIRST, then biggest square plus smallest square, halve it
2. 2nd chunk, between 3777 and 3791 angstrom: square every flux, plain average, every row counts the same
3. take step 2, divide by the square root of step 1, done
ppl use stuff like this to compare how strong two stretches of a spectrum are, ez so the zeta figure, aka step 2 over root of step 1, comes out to 44.8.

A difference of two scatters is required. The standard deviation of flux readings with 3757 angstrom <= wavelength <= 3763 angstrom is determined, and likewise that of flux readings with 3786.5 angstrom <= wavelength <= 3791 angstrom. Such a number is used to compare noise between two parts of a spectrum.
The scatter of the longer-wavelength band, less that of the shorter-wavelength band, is -0.2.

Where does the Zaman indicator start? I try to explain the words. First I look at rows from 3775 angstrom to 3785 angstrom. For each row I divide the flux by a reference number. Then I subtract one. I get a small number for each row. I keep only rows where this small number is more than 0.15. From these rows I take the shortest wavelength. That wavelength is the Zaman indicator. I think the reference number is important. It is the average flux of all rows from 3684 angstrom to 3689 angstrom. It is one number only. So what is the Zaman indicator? 3775.57 angstrom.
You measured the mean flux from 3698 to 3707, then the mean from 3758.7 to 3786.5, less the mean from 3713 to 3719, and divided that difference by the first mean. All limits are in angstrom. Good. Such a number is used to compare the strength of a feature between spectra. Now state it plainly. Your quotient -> 0.055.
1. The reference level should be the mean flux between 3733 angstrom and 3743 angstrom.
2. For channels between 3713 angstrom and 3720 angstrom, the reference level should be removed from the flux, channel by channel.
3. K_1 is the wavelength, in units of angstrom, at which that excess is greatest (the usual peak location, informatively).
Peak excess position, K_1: 3715.21 angstrom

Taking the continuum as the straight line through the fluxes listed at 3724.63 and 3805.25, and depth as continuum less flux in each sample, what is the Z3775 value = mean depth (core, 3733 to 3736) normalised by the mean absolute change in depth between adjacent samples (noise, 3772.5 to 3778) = 4.0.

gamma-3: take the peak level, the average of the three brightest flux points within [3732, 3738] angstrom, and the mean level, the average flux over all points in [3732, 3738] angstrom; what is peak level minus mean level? 1.5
